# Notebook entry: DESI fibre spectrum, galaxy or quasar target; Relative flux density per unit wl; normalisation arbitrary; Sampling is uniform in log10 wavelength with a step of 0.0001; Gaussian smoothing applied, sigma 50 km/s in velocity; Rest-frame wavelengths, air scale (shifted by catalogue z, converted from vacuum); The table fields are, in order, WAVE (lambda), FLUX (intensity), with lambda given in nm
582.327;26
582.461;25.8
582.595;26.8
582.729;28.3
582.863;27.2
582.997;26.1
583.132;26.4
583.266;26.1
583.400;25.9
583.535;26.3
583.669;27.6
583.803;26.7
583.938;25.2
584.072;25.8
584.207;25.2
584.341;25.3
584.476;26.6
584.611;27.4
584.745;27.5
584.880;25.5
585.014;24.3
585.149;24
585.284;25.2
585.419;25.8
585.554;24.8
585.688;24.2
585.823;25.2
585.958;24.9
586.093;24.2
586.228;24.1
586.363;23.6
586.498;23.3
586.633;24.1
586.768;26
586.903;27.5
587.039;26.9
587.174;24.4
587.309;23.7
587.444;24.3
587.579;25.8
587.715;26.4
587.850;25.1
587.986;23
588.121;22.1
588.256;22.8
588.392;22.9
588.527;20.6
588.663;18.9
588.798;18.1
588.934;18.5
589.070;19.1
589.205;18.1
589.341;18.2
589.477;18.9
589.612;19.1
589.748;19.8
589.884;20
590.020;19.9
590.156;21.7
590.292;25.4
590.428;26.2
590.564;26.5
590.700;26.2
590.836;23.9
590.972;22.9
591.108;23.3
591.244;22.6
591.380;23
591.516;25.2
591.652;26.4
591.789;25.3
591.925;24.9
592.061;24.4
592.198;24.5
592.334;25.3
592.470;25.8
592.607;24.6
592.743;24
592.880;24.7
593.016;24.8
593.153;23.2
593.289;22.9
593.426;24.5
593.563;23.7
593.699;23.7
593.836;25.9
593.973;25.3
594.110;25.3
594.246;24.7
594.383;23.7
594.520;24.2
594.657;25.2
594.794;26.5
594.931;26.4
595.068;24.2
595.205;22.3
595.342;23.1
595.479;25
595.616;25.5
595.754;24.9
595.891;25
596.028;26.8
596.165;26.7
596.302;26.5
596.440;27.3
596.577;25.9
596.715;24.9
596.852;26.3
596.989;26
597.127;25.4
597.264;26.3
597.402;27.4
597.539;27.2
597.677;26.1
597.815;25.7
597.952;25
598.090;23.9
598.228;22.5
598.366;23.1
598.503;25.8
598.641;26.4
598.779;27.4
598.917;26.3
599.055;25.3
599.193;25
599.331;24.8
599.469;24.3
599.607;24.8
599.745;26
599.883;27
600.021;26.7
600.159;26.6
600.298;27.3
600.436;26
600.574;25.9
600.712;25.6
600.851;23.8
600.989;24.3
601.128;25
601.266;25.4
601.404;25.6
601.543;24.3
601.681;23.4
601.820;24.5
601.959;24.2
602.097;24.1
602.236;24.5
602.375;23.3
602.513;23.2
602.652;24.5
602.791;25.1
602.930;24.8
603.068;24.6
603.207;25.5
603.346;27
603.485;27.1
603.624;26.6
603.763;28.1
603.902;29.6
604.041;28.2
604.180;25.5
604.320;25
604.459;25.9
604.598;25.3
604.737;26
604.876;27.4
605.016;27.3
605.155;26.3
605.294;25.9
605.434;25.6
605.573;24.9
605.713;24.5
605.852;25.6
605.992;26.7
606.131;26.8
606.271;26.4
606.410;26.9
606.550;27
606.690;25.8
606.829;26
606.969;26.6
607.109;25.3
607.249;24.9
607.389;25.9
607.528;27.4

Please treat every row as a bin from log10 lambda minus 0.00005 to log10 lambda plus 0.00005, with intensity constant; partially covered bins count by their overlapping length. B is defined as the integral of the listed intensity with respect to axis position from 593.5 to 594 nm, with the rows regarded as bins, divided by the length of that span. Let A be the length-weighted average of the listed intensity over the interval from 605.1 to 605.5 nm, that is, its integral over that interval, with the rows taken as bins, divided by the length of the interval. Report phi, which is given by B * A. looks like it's 638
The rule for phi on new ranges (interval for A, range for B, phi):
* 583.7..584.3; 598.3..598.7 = 649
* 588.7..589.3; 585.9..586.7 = 444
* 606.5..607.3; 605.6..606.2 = 670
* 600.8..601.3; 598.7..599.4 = 634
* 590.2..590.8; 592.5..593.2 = 628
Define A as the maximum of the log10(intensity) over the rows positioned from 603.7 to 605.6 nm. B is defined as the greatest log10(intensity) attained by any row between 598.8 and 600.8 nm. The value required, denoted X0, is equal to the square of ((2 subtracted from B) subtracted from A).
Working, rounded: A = 1.47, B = 1.44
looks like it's 4.14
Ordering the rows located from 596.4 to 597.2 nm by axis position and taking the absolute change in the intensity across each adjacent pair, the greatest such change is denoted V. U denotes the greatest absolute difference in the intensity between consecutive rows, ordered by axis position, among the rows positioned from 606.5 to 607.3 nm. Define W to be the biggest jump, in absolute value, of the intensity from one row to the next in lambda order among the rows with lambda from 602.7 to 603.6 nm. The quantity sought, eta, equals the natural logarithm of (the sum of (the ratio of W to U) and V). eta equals 0.9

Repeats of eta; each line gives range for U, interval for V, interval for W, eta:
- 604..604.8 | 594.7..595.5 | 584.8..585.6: 1.0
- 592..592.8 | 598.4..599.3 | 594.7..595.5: 1.1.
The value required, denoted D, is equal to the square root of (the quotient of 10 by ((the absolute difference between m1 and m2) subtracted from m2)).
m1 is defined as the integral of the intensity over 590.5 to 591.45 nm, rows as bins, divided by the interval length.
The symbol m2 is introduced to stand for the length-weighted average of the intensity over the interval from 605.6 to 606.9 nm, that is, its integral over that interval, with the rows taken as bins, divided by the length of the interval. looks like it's 0.645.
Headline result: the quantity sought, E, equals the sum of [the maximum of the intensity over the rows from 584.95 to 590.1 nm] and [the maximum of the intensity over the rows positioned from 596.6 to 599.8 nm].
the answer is 54.9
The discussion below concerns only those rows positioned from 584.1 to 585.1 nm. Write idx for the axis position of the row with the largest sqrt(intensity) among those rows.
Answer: 584.745 nm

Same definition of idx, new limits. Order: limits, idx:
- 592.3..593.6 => 592.470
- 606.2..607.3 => 606.550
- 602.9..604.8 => 603.902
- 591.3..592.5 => 591.652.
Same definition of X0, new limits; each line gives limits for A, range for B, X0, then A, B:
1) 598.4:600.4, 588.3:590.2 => 4.32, 1.44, 1.36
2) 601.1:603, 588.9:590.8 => 3.94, 1.41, 1.42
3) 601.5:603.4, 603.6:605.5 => 3.84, 1.43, 1.47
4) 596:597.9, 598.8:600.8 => 4.01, 1.44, 1.44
